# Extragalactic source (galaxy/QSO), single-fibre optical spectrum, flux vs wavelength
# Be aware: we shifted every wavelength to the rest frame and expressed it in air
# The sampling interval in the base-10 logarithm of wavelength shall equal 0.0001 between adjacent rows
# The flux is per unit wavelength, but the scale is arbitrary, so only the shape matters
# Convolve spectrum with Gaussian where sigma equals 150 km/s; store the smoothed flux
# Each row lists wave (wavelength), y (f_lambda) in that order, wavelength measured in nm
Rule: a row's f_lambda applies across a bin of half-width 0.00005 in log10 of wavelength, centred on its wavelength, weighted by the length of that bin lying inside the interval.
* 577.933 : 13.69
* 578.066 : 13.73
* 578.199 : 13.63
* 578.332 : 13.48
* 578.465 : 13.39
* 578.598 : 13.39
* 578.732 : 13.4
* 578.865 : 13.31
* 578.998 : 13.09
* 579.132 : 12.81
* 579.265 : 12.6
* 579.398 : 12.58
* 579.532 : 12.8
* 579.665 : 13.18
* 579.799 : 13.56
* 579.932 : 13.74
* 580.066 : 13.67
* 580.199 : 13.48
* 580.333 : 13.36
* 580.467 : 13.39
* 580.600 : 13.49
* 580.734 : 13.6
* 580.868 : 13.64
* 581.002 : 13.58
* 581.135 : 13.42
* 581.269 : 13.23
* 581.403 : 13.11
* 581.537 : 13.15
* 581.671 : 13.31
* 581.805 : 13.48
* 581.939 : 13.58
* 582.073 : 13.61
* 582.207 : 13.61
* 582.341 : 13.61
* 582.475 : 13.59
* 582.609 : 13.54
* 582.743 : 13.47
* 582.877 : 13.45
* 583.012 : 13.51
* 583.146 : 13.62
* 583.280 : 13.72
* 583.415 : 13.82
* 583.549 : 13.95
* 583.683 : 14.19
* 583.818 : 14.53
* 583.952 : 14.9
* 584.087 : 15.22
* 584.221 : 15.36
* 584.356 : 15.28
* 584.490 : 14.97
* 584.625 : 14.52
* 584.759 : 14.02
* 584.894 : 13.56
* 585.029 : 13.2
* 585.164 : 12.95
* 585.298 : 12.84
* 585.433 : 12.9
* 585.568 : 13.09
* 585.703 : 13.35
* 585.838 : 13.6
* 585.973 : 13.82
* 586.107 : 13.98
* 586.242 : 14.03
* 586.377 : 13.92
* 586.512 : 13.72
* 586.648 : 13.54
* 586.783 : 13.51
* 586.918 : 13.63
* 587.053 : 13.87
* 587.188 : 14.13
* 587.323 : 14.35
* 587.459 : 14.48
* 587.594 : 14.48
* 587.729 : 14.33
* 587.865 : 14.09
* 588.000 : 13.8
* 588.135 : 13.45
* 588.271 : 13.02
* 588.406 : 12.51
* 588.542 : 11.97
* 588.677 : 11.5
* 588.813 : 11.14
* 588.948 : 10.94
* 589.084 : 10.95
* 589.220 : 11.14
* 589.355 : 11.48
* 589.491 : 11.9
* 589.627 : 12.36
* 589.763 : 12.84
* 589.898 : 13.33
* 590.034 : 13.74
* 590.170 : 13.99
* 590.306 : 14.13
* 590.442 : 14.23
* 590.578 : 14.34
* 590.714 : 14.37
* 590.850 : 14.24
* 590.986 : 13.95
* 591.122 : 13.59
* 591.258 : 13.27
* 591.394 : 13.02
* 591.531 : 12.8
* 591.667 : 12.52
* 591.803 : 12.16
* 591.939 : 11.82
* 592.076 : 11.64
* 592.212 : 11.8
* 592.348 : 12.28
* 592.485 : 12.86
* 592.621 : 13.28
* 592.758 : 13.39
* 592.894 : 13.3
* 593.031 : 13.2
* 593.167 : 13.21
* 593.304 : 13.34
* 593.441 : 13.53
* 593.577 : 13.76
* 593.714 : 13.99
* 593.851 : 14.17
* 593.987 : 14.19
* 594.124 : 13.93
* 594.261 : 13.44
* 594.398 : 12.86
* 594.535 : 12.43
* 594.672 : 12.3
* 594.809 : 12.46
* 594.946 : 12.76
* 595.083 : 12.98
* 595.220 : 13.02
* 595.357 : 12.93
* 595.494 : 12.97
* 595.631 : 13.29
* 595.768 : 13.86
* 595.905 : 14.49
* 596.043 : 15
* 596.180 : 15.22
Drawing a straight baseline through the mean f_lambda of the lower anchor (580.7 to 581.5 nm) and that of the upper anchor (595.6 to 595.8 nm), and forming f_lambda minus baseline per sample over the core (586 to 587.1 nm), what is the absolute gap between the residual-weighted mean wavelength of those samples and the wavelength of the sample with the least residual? 0.33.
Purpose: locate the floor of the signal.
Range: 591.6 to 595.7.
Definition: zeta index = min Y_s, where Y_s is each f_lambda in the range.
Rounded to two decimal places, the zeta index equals 11.64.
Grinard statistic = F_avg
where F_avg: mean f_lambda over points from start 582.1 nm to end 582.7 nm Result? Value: 13.6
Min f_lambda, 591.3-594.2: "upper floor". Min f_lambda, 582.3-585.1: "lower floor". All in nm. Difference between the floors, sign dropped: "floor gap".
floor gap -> 1.56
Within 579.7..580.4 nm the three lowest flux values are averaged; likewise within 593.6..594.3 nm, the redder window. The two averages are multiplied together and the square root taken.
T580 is 13.6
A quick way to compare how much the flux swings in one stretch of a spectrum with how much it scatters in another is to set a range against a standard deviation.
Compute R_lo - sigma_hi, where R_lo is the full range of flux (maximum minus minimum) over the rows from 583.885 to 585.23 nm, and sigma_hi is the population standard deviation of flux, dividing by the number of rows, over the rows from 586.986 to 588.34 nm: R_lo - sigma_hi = 2.0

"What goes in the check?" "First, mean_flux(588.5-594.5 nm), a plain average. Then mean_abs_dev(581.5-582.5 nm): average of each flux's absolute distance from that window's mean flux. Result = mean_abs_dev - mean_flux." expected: -12.82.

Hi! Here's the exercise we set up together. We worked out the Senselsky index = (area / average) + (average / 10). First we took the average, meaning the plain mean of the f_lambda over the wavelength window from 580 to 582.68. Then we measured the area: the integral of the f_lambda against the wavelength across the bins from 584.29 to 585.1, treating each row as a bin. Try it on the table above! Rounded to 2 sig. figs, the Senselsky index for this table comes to 2.2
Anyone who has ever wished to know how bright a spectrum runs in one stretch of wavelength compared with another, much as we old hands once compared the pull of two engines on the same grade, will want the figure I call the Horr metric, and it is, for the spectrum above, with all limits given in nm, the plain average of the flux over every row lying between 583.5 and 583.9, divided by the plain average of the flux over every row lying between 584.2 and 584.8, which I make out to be 0.96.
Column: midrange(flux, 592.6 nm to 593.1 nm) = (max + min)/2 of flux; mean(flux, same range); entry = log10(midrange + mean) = 1.42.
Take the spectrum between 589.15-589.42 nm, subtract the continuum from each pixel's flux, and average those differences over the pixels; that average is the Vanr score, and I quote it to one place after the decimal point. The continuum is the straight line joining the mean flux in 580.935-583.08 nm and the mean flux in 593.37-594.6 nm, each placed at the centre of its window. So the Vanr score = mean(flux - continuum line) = -2.2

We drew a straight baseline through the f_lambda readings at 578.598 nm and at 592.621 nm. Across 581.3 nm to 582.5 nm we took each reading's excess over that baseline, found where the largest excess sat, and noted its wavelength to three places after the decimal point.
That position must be 582.341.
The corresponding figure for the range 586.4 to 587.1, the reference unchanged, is 587.053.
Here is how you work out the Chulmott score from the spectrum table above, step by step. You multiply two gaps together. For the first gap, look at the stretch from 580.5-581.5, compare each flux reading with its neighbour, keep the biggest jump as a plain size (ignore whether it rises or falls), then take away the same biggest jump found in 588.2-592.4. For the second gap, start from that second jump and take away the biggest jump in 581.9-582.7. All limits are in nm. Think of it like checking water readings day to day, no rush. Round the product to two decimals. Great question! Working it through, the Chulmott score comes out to -0.17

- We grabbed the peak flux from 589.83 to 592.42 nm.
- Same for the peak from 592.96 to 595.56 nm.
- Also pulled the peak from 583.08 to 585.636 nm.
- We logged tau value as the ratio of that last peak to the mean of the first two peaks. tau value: 1.08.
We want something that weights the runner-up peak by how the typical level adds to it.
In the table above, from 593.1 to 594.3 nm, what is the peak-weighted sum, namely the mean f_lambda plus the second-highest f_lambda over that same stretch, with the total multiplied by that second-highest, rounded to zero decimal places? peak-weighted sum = 395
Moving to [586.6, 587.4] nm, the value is 395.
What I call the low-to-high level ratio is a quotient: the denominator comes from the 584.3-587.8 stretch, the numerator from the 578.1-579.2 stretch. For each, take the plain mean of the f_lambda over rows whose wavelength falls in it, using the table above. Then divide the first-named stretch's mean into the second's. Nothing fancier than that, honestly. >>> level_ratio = 0.96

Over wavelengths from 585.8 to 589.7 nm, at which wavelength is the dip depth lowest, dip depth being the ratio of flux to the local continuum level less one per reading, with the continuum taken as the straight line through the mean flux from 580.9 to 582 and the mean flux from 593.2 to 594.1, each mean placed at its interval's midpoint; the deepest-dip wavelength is 588.948 nm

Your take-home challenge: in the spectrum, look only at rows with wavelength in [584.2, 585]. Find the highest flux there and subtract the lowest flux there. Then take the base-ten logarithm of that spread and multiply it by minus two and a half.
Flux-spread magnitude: -0.6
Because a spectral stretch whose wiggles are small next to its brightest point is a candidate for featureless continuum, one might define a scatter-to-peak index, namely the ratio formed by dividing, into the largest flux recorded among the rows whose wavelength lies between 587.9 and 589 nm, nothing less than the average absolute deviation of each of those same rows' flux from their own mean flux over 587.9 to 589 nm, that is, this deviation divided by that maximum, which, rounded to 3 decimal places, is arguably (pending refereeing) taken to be 0.065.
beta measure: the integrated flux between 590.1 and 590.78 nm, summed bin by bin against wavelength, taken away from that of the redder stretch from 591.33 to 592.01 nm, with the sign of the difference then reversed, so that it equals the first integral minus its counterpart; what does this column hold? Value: 1.2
